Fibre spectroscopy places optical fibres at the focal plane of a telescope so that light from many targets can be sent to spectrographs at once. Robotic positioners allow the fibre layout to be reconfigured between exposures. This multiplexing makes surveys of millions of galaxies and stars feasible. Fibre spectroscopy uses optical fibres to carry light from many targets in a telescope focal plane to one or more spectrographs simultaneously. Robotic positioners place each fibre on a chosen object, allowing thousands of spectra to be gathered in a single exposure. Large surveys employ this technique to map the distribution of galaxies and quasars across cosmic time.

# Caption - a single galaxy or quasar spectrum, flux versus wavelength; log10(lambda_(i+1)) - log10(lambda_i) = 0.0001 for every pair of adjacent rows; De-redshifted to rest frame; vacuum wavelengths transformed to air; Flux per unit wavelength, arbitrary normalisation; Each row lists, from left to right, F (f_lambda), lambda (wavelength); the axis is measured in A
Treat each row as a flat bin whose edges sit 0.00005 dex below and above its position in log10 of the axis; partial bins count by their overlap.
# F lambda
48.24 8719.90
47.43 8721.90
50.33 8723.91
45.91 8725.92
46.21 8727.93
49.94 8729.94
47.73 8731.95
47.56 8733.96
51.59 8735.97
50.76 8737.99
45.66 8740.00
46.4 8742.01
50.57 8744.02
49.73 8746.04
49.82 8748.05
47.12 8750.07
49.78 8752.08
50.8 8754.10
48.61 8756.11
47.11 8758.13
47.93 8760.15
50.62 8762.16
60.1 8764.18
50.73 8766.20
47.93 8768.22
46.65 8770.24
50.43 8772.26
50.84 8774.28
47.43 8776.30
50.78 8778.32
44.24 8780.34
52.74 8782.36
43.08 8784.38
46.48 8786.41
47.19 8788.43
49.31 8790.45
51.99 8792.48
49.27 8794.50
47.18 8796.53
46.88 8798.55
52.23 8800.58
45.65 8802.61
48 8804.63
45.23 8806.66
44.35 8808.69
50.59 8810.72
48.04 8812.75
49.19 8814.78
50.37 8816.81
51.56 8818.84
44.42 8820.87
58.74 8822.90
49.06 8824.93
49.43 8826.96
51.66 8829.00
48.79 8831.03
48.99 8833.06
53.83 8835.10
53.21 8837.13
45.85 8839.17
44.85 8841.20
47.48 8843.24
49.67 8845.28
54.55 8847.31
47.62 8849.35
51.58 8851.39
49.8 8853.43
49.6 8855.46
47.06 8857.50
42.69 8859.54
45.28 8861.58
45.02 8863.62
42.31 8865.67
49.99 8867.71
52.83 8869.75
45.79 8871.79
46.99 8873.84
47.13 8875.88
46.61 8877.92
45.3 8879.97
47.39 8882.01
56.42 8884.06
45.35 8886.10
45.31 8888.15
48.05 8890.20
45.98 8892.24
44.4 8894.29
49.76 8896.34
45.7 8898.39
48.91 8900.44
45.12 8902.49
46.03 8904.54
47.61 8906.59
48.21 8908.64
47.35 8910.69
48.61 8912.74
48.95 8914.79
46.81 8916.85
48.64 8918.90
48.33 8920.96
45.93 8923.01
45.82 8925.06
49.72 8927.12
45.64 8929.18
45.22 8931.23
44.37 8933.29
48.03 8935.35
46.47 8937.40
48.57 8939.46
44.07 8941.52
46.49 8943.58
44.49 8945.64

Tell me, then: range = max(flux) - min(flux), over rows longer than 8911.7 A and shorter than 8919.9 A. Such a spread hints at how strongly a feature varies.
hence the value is 2.1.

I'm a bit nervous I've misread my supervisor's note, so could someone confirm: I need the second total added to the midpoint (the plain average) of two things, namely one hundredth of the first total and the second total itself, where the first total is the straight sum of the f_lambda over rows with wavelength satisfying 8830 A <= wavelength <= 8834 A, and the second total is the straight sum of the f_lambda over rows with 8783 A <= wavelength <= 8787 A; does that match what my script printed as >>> 135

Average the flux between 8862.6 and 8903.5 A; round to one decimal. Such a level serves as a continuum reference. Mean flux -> 47.2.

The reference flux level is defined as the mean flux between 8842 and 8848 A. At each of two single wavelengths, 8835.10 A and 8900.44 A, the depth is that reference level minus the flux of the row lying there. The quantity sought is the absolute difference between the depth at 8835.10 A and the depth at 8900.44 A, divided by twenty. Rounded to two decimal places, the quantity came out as 0.25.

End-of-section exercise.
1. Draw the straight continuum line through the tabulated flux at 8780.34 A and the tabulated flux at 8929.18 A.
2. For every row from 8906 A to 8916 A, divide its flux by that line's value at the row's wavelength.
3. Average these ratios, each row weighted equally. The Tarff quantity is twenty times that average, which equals 21.2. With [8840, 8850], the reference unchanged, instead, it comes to 21.8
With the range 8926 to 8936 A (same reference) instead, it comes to 20.4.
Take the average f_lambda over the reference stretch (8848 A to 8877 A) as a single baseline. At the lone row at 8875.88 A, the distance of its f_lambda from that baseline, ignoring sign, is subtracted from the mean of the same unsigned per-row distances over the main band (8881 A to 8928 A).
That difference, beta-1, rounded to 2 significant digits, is 1.4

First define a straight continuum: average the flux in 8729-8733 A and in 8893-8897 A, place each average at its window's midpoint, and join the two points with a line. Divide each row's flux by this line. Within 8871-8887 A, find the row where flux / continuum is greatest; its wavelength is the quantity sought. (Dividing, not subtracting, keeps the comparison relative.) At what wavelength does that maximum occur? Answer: 8884.06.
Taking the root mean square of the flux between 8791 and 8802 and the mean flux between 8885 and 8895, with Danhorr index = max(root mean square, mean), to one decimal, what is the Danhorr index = 49.6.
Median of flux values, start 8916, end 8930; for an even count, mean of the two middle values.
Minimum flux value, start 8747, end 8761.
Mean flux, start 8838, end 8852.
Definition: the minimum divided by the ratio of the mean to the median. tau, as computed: 45.2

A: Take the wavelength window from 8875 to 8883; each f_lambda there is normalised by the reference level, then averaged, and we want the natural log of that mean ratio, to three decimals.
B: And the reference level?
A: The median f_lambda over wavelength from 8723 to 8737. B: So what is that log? -0.024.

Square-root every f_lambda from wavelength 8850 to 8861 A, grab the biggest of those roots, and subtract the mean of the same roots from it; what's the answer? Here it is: 0.25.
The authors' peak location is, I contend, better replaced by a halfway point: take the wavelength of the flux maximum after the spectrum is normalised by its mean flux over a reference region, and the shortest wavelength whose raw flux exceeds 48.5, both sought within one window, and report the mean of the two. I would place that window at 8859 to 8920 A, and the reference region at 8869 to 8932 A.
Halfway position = 8875.9 A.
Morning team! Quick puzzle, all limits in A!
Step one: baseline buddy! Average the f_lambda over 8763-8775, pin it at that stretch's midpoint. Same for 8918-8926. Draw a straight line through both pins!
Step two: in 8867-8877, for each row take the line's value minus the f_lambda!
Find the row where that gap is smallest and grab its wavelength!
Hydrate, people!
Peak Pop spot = 8869.75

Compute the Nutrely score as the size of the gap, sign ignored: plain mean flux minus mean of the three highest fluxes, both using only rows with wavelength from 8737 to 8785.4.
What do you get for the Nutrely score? 5.4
